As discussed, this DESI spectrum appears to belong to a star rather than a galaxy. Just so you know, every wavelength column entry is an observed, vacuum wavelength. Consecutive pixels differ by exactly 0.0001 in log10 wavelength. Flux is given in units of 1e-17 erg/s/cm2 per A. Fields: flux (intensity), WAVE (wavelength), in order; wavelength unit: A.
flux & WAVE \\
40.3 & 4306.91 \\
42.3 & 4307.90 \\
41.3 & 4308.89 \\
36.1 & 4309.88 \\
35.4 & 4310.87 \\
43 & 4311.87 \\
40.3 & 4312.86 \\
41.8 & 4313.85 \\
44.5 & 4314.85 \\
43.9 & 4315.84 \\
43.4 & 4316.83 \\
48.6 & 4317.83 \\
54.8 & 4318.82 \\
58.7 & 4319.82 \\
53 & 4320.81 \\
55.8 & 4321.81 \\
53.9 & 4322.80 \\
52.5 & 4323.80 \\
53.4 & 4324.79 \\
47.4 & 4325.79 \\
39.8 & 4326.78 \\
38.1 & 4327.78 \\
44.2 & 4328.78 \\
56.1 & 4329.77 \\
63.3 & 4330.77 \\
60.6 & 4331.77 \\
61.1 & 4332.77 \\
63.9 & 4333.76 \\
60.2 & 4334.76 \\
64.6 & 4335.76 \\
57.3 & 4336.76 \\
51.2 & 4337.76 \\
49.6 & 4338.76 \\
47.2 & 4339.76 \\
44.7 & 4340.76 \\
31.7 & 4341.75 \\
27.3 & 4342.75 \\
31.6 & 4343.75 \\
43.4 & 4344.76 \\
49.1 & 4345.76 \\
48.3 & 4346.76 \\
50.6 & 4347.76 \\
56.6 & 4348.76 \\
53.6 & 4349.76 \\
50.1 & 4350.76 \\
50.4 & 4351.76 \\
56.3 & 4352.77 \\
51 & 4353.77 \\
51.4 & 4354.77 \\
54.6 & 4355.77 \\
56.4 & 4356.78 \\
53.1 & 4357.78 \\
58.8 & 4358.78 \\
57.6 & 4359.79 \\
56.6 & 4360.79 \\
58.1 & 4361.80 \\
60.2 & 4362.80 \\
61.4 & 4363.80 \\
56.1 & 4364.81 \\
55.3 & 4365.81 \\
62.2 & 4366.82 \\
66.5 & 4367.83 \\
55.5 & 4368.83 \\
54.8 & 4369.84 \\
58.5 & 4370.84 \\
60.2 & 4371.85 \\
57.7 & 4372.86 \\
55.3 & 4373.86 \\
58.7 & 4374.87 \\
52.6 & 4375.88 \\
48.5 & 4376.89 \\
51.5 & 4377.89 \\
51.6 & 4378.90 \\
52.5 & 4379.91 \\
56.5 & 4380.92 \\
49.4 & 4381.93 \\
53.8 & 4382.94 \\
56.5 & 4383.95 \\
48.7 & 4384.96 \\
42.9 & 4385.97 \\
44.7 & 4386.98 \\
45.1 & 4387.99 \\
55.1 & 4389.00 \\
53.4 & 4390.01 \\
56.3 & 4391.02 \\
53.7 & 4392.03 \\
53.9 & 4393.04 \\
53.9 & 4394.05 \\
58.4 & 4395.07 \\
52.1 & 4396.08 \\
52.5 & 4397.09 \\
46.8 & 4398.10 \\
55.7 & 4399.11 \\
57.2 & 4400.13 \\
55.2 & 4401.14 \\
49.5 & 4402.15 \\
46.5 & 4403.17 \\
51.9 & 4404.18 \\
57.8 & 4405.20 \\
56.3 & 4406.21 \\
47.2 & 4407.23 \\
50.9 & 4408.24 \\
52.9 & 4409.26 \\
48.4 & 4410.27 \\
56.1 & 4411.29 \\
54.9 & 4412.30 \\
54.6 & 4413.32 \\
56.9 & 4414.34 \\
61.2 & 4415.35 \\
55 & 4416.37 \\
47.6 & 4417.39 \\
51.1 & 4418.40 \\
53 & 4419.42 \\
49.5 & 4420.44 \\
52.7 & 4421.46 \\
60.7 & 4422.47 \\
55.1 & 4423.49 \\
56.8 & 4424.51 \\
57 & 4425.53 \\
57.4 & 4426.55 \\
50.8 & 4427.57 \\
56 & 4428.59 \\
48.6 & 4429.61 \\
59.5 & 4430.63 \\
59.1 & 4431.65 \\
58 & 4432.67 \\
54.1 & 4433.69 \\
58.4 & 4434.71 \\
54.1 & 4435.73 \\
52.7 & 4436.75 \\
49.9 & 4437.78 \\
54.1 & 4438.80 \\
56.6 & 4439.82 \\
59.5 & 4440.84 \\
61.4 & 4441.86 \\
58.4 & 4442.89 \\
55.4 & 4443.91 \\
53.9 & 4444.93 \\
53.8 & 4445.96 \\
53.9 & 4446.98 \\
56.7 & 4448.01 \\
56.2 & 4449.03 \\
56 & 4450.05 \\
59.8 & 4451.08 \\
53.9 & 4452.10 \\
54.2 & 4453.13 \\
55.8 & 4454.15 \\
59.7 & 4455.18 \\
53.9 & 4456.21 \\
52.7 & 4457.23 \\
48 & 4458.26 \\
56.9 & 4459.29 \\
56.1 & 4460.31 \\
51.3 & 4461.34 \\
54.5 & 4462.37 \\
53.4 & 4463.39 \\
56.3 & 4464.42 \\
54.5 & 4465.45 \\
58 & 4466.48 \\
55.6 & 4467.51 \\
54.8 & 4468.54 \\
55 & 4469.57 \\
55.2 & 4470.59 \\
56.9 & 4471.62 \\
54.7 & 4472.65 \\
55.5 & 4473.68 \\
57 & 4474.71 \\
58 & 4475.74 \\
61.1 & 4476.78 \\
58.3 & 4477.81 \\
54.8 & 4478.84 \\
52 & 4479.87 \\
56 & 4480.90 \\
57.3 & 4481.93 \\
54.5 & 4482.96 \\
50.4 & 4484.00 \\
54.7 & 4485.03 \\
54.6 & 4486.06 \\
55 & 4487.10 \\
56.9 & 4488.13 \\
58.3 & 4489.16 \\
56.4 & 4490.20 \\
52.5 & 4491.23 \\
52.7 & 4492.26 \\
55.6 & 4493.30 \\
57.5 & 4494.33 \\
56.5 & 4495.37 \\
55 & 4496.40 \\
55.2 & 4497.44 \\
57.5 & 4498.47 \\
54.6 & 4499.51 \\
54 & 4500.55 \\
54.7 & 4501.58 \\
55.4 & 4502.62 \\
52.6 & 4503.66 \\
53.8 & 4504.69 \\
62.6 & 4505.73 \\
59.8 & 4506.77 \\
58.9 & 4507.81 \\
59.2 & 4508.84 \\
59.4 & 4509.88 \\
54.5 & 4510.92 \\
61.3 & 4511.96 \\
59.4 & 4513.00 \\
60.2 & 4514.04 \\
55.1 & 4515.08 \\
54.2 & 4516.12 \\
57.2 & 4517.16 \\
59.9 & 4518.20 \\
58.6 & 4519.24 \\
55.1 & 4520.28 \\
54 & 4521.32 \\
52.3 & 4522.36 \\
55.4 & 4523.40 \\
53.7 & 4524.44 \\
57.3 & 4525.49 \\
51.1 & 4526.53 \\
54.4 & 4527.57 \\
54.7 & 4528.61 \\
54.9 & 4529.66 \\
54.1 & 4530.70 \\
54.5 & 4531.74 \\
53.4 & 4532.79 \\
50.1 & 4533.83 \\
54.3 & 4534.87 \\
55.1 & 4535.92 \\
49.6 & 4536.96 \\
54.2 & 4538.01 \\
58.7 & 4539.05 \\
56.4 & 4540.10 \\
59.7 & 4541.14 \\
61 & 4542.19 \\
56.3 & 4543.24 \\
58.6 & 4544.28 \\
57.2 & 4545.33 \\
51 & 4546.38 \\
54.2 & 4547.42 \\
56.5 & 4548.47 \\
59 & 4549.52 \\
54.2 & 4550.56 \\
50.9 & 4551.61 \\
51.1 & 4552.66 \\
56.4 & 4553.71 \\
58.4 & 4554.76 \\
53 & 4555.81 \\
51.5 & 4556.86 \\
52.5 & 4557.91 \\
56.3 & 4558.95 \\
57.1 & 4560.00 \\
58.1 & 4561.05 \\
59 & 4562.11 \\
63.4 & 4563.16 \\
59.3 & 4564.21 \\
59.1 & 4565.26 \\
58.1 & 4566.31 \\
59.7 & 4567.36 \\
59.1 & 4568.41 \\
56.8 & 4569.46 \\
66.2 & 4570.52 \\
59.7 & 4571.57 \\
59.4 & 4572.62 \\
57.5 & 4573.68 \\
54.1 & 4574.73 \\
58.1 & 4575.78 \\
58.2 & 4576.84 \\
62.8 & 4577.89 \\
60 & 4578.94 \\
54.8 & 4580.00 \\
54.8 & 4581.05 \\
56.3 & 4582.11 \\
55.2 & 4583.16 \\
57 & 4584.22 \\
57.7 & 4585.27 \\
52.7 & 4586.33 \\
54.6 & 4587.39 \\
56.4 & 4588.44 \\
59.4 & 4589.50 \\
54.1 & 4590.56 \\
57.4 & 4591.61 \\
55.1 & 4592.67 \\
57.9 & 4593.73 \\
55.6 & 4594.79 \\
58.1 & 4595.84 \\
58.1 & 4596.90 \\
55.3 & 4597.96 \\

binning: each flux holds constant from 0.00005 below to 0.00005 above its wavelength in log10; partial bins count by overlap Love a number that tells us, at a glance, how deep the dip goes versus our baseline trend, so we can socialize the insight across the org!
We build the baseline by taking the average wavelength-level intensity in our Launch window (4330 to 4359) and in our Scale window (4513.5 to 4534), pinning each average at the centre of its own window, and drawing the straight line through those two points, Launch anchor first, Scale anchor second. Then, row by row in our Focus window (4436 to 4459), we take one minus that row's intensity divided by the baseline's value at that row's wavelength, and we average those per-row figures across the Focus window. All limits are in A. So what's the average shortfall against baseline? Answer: -0.03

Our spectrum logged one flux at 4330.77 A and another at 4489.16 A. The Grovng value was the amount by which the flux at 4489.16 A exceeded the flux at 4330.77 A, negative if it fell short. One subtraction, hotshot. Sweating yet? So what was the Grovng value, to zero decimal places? -5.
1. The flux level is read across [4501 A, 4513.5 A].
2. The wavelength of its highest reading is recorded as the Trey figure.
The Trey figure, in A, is 4505.73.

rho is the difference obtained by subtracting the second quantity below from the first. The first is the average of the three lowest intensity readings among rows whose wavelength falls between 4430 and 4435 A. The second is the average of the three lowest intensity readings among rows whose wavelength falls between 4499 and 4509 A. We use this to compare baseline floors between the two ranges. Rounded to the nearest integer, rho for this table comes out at 3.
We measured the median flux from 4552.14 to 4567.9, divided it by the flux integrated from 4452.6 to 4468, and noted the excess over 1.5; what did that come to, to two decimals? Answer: -1.43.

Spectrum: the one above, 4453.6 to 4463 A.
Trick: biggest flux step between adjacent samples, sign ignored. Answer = 8.9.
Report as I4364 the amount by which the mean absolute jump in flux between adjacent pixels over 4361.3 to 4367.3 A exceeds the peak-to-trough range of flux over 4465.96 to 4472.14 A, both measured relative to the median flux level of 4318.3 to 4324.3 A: 0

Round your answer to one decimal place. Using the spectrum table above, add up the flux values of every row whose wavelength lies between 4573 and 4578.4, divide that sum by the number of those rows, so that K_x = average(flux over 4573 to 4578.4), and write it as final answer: 58.1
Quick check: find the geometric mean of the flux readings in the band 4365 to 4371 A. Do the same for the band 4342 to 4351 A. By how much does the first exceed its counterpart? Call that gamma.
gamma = 14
